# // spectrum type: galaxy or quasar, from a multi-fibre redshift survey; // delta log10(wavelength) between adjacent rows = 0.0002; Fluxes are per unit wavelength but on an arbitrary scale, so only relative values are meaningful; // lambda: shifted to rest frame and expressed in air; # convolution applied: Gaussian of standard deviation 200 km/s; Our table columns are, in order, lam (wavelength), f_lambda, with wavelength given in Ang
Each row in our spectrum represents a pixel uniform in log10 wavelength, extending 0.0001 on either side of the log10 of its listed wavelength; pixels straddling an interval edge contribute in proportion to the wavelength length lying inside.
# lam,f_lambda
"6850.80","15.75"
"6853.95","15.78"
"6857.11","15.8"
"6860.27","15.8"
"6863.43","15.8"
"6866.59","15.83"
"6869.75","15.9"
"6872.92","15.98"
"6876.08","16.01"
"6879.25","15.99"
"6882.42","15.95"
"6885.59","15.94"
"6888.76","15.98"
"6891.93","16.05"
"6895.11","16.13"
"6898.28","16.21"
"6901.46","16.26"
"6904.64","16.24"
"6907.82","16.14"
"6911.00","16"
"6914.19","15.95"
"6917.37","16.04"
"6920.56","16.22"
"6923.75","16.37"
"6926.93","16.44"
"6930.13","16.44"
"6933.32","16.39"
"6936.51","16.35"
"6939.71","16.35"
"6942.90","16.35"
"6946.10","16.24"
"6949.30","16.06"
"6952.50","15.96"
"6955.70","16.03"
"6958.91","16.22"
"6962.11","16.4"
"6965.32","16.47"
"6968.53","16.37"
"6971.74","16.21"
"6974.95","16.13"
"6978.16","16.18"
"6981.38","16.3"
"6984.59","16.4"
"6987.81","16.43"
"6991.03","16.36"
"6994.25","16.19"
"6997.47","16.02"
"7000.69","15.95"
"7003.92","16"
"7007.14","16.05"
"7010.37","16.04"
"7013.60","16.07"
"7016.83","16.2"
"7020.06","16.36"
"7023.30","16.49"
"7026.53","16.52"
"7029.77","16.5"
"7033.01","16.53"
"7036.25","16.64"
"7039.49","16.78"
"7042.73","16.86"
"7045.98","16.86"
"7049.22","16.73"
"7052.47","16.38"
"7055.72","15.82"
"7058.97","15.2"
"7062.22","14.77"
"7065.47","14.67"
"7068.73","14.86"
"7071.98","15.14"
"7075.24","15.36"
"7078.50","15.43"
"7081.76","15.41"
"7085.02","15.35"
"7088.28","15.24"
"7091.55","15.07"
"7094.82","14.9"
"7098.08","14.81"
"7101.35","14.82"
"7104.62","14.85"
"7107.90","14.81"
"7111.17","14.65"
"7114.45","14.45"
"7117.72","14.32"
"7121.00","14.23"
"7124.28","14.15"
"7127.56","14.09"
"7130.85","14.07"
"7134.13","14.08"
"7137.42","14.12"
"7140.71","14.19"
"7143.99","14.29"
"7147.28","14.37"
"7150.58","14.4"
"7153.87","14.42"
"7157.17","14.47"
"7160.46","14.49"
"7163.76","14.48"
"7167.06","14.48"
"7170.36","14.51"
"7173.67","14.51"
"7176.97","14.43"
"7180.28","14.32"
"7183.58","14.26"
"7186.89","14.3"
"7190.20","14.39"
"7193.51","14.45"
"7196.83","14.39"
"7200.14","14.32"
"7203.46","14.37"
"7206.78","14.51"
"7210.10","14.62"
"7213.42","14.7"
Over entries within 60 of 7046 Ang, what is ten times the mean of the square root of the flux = 39.8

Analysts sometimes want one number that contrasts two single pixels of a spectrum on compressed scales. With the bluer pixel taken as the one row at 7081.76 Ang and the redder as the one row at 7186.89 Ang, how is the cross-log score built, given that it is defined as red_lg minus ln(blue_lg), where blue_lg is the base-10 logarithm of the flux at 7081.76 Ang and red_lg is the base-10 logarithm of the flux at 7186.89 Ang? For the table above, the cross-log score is 0.98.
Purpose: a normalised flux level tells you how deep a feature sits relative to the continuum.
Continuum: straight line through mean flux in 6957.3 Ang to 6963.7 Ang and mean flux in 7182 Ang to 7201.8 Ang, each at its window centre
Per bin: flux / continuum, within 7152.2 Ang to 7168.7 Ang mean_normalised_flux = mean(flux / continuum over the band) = 0.99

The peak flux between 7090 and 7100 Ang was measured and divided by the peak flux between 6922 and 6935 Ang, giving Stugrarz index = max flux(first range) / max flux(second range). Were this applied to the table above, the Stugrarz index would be 0.92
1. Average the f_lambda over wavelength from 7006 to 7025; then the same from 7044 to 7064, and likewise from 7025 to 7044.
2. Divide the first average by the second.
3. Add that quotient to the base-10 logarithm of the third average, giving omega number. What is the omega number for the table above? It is 2.24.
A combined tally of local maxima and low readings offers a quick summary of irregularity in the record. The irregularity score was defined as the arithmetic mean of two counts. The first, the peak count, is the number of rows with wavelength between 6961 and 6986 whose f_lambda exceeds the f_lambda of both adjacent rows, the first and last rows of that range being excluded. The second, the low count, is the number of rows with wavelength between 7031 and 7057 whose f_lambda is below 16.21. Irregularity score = 1.0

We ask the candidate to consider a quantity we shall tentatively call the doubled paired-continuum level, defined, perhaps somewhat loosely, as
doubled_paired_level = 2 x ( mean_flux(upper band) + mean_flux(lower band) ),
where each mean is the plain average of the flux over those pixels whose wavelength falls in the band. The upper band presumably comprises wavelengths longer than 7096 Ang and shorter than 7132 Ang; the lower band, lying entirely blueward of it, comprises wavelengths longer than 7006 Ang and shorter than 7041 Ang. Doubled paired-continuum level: 61.7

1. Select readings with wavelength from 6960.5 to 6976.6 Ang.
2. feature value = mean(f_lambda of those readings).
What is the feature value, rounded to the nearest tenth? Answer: 16.3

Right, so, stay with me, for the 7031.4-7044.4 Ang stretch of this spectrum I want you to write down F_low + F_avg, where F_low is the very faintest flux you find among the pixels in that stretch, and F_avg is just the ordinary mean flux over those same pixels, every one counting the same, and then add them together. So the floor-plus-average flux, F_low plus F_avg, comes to 33.2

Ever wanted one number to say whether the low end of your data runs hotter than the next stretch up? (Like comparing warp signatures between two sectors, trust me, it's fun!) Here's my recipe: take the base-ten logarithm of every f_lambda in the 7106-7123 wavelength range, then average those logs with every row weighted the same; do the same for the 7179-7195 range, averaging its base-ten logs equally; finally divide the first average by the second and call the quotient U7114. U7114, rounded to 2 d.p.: 1.00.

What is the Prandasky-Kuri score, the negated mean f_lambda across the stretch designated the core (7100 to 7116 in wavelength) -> -14.7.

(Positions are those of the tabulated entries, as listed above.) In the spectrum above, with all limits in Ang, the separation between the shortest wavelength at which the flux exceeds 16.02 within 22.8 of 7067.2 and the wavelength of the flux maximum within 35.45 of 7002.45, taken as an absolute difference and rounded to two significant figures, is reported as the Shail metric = 9.7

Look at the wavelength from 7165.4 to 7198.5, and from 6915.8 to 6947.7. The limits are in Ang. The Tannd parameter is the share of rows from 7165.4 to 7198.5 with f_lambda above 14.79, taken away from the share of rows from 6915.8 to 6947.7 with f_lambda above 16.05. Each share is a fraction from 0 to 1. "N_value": 0.9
